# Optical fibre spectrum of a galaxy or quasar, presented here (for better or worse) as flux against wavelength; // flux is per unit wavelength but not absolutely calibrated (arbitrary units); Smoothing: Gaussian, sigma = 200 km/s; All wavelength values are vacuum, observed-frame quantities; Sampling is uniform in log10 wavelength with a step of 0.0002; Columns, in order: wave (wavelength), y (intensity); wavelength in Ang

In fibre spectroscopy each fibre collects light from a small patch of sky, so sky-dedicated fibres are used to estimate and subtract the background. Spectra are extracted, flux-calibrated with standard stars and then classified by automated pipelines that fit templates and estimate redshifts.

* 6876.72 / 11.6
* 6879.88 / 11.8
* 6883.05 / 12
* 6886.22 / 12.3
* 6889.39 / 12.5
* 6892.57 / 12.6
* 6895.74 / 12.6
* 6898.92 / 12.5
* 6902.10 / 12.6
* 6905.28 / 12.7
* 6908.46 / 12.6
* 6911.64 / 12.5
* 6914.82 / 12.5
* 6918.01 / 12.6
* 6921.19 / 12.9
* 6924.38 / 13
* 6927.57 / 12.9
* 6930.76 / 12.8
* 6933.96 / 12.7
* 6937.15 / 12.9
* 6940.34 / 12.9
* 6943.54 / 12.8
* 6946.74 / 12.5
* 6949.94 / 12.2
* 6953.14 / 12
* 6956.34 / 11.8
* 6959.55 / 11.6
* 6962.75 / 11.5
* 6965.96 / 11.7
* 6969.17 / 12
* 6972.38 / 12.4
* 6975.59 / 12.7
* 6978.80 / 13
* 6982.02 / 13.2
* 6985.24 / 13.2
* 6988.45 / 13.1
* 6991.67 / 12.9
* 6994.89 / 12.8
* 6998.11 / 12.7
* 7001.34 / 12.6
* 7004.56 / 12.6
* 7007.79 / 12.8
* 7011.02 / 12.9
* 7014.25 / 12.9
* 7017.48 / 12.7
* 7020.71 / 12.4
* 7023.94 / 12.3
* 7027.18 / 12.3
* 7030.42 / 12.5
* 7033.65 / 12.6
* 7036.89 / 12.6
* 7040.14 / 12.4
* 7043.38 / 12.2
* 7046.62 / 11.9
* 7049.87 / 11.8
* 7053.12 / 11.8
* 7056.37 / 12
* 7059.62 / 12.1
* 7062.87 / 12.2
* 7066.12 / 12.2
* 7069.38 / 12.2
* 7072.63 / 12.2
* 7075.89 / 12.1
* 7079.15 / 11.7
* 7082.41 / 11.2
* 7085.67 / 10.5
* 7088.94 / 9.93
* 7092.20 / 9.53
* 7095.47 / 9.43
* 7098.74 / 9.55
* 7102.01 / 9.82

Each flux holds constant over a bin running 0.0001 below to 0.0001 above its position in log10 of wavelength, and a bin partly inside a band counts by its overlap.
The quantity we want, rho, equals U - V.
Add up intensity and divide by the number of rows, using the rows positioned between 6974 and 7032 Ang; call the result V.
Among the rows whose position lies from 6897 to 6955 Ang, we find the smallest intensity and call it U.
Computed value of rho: -0.8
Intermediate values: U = 12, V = 12.8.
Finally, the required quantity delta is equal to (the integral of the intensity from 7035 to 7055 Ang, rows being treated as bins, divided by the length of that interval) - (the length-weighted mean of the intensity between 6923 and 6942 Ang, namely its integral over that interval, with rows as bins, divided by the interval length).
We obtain -0.7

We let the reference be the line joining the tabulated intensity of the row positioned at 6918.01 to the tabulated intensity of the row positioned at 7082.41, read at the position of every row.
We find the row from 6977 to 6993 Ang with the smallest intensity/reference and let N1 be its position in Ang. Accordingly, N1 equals 6978.80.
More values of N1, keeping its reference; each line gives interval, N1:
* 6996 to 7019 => 7001.34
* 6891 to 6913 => 6898.92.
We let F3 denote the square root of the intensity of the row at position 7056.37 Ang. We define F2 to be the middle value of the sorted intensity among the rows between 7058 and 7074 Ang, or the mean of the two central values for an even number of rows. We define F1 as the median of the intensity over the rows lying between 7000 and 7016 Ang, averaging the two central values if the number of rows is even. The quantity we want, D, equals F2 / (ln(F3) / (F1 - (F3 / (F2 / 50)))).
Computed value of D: -13.7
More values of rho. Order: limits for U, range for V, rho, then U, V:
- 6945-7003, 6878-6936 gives -1.1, 11.5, 12.6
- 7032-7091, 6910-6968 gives -2.5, 9.93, 12.4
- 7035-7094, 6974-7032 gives -3.2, 9.53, 12.8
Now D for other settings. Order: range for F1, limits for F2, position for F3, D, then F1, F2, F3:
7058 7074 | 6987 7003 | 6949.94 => -14.8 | 12.2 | 12.8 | 3.49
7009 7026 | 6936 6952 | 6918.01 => -11.8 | 12.7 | 12.8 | 3.55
